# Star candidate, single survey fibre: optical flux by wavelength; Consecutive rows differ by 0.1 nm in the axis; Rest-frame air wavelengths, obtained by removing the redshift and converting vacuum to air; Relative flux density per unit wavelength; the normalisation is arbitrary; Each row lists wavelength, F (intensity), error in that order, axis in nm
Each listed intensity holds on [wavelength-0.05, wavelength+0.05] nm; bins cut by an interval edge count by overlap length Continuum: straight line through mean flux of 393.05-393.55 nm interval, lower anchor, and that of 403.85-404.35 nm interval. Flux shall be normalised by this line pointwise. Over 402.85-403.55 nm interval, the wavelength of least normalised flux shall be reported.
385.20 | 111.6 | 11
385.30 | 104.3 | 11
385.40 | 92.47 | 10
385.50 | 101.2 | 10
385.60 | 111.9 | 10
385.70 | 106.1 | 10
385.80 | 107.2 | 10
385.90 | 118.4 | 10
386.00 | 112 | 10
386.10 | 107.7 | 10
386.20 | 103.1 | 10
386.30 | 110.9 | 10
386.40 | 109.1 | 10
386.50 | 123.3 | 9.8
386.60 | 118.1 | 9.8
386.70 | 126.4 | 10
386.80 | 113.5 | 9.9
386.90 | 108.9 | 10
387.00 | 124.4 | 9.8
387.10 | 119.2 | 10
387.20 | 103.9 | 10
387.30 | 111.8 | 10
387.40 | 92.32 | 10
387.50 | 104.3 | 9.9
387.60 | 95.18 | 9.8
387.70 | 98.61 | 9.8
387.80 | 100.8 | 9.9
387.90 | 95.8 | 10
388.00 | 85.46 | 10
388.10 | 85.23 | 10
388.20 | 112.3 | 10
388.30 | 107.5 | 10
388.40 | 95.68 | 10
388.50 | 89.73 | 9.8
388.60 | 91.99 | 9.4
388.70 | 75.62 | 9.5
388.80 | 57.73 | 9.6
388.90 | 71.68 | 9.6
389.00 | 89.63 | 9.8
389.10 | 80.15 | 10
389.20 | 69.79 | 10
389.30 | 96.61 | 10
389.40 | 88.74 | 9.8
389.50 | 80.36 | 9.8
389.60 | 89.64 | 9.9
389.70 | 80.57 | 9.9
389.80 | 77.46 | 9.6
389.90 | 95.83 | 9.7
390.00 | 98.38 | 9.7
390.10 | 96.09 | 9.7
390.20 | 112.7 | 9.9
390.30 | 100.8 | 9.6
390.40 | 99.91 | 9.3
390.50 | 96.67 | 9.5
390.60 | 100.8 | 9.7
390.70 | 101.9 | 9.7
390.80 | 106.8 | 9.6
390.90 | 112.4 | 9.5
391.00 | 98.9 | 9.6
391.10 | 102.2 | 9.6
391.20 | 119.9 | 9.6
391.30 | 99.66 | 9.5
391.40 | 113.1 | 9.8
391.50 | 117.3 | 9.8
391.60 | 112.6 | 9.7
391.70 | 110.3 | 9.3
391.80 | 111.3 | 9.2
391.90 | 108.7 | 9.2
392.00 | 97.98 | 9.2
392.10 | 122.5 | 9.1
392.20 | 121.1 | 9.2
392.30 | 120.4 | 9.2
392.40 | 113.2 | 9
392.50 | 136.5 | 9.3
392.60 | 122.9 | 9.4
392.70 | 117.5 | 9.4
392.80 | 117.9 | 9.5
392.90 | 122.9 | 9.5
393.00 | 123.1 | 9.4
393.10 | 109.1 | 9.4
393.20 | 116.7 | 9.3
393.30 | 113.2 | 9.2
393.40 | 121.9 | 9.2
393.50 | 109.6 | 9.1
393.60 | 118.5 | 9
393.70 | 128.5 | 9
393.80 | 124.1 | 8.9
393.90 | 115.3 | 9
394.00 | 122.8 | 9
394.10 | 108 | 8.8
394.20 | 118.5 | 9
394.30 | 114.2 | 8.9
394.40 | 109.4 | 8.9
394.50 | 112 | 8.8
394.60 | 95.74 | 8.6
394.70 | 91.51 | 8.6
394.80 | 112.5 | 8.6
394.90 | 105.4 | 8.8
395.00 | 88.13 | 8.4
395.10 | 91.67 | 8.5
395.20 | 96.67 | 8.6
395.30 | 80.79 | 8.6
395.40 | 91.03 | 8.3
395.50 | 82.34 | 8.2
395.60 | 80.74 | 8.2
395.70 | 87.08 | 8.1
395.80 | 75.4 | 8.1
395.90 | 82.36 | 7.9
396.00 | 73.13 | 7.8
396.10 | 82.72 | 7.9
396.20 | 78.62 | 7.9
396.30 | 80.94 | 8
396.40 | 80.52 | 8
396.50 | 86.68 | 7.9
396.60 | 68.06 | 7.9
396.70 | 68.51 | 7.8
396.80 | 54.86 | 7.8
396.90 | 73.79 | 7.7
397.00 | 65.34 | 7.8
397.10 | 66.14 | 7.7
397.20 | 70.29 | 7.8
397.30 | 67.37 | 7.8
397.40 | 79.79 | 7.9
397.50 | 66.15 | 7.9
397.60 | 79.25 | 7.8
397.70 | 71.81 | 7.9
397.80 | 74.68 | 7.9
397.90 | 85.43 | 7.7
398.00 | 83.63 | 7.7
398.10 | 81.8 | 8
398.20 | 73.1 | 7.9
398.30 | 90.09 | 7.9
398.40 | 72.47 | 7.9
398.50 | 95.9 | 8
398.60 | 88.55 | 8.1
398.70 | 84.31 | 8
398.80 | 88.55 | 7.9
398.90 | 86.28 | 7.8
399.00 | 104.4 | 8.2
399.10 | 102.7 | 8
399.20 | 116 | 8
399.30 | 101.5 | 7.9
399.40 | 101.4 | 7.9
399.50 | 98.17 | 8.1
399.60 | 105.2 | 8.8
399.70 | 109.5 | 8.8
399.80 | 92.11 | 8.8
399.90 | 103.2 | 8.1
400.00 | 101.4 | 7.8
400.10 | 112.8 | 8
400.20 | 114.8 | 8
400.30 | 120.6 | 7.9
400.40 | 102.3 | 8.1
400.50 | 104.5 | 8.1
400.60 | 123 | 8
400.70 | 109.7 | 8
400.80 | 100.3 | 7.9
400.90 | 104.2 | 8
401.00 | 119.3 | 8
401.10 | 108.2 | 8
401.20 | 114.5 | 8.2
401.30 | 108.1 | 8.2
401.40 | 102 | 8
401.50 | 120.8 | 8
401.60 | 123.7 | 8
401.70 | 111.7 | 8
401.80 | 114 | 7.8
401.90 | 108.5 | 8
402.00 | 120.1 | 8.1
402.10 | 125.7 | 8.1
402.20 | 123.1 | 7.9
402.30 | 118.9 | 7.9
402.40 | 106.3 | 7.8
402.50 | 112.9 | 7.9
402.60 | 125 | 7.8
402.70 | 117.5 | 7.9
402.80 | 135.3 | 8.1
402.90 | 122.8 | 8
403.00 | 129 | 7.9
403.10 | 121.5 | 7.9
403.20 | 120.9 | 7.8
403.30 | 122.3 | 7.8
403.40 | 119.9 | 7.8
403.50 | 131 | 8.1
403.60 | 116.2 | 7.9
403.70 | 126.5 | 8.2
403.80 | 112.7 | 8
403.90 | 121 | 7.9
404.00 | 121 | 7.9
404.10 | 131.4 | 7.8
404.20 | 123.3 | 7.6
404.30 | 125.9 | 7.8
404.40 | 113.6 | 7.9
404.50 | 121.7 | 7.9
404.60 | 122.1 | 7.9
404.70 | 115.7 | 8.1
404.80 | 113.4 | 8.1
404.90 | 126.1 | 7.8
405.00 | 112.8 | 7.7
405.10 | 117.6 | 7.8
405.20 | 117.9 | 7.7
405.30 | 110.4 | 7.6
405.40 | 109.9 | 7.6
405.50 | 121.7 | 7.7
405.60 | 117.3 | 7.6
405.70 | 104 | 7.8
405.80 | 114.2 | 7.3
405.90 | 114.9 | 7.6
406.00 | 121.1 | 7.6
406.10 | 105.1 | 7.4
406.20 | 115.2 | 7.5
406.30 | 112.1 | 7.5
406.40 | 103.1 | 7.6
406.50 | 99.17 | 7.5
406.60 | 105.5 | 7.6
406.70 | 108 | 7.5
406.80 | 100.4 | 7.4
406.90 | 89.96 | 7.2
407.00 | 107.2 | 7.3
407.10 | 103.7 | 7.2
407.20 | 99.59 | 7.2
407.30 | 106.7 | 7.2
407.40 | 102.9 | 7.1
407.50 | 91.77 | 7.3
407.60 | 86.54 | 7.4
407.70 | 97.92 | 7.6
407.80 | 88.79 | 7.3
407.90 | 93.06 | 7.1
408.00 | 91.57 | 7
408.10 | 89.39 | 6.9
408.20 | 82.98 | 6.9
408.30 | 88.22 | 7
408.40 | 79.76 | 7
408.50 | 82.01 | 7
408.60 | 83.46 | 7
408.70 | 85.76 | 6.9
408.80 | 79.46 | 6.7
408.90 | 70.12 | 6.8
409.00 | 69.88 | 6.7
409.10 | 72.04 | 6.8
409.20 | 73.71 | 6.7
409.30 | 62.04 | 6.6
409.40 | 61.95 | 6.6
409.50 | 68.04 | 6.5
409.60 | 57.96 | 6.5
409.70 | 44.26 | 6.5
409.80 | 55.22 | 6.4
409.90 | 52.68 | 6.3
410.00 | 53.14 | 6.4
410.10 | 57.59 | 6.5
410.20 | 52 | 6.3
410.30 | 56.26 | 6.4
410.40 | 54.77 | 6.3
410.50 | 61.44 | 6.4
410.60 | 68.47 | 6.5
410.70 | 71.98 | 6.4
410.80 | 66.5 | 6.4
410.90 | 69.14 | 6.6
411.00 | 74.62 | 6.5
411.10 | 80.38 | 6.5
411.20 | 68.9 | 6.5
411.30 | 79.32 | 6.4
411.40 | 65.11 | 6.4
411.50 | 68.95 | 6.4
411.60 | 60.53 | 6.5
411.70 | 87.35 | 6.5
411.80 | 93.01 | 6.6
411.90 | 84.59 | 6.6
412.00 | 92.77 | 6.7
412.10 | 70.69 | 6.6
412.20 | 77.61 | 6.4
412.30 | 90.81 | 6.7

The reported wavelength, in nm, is 403.40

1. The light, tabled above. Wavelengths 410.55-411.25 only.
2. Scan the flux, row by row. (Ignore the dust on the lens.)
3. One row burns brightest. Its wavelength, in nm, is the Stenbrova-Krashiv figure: 411.10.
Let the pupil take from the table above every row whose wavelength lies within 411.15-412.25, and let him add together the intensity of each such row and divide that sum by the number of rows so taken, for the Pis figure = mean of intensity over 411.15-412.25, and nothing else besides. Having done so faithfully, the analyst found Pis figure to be 77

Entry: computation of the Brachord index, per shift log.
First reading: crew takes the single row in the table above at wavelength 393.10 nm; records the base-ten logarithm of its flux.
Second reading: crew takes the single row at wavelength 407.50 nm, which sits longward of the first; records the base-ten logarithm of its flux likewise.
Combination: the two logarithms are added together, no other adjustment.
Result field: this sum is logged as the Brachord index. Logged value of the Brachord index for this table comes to 4.00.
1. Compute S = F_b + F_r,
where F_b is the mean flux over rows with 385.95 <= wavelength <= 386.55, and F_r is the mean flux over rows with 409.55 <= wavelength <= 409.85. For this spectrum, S 163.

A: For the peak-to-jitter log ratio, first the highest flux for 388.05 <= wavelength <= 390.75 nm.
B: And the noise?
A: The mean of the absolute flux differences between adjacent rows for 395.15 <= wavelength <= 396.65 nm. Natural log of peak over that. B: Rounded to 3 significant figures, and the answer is 2.65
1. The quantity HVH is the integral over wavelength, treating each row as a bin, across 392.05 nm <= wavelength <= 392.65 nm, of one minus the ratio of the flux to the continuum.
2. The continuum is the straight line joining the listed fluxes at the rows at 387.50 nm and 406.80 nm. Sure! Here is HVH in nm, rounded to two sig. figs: -0.11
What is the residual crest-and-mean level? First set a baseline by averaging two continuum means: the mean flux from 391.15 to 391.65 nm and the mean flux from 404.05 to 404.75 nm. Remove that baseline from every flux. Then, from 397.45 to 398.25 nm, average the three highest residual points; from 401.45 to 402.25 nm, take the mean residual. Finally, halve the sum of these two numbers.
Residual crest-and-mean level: -16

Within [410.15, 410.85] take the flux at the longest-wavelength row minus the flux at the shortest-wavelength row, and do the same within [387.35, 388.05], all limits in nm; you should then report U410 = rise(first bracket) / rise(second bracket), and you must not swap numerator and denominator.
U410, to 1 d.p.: -2.1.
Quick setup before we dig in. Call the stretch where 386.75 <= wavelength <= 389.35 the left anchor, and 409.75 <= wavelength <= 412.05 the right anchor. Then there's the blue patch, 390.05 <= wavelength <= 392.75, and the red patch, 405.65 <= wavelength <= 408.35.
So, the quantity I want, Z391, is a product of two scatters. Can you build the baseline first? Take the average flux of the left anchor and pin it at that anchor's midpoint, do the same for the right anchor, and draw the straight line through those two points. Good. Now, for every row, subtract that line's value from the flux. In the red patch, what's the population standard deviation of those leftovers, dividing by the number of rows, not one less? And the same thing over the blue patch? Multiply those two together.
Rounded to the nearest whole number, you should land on 97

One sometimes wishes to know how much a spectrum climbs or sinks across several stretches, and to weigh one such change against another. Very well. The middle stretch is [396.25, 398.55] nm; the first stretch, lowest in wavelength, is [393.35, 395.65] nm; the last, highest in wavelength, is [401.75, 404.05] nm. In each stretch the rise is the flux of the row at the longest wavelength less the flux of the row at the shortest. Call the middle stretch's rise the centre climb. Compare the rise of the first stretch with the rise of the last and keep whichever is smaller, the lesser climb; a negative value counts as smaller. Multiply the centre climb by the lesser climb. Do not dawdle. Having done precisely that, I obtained -616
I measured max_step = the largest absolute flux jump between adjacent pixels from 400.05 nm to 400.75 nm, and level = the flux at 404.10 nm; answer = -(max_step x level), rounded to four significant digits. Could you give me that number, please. -2431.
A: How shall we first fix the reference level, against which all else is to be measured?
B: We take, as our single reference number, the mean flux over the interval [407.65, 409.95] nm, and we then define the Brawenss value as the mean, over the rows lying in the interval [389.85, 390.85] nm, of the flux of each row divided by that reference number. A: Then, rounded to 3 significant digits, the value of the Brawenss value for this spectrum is 1.34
